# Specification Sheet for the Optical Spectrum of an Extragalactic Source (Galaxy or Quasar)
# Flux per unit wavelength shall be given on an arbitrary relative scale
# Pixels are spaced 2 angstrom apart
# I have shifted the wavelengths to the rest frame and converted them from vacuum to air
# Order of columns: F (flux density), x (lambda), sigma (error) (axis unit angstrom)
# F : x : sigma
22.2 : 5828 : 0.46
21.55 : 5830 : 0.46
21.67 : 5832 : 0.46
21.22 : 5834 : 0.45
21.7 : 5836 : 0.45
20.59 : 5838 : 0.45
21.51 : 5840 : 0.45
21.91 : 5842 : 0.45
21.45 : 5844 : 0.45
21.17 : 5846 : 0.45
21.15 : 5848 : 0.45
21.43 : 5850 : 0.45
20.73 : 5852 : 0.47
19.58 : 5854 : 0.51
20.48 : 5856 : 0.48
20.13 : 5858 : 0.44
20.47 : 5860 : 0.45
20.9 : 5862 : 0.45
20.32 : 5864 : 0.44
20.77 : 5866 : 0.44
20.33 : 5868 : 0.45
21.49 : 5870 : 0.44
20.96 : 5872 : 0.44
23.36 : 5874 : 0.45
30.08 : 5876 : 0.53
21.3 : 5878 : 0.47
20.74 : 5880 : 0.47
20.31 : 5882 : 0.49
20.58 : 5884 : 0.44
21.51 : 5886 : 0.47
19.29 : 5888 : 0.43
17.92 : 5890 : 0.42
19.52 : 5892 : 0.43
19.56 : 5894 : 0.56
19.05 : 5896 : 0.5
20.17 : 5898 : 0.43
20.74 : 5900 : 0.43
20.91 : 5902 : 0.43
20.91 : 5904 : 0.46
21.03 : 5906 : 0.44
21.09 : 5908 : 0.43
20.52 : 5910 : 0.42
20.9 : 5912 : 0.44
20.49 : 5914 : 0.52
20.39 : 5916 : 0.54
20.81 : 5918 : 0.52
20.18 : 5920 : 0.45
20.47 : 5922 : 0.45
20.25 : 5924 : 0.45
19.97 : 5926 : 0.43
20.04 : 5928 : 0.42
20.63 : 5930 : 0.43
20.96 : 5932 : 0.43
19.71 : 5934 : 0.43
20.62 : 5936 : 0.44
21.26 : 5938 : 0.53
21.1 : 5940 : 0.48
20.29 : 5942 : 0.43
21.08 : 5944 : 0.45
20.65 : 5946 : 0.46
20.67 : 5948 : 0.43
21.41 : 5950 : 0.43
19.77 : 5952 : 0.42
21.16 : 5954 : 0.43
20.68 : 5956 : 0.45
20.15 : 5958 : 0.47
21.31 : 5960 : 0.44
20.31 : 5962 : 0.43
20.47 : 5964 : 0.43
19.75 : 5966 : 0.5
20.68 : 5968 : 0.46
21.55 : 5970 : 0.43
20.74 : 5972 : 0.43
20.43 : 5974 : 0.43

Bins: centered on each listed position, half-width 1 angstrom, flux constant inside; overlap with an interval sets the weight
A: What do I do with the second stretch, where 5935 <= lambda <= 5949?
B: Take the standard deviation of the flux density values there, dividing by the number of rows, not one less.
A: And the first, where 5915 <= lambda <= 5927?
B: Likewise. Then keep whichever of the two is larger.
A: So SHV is 0.32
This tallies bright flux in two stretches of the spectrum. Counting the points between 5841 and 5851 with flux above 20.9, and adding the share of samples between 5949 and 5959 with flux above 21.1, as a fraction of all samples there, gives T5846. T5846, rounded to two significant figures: 5.4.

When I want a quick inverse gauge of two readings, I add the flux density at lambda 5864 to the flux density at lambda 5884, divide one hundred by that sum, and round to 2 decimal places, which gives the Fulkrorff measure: 2.44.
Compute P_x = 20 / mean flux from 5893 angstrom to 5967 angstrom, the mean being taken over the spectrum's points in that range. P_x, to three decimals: 0.974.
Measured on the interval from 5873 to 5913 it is 0.954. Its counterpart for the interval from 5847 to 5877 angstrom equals 0.931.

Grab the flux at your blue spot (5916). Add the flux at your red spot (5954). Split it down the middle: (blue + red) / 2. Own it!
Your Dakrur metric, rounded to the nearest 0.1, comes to 20.8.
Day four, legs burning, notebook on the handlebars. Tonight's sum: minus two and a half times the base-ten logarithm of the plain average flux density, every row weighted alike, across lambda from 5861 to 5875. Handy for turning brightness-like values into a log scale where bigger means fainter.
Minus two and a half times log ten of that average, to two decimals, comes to -3.31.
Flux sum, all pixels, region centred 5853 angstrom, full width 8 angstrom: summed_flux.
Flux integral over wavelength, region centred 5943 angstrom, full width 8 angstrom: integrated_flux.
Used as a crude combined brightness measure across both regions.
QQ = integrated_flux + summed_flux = 248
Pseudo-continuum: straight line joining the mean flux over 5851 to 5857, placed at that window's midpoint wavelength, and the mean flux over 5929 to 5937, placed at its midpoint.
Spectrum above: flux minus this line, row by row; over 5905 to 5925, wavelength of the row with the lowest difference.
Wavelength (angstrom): 5920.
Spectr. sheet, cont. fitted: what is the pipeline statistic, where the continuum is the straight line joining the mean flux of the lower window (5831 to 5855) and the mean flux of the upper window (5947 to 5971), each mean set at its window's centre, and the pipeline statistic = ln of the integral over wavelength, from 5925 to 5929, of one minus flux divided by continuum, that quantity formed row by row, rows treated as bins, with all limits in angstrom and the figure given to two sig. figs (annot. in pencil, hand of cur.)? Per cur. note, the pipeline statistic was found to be -1.9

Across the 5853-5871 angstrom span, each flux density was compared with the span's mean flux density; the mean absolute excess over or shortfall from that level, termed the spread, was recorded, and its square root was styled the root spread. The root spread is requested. 0.61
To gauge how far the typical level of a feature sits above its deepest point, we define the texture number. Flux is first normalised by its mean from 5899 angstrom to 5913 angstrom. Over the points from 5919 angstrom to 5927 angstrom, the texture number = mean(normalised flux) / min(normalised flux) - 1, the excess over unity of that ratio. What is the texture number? 0.01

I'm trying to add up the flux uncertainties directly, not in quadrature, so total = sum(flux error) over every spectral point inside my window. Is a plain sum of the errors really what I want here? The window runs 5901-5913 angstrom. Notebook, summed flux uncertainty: 2.62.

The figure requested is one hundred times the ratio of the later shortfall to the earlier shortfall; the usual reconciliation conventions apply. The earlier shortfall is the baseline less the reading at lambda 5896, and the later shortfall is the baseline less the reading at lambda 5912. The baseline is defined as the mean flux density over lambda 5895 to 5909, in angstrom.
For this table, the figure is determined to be -23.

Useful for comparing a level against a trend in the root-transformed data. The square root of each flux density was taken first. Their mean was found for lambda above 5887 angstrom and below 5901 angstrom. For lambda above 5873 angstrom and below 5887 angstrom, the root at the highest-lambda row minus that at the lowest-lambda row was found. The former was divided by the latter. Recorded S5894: -23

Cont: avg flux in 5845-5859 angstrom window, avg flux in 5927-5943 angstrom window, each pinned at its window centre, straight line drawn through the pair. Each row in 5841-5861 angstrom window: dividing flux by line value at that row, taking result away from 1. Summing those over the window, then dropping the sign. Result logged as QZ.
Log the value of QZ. 0.088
